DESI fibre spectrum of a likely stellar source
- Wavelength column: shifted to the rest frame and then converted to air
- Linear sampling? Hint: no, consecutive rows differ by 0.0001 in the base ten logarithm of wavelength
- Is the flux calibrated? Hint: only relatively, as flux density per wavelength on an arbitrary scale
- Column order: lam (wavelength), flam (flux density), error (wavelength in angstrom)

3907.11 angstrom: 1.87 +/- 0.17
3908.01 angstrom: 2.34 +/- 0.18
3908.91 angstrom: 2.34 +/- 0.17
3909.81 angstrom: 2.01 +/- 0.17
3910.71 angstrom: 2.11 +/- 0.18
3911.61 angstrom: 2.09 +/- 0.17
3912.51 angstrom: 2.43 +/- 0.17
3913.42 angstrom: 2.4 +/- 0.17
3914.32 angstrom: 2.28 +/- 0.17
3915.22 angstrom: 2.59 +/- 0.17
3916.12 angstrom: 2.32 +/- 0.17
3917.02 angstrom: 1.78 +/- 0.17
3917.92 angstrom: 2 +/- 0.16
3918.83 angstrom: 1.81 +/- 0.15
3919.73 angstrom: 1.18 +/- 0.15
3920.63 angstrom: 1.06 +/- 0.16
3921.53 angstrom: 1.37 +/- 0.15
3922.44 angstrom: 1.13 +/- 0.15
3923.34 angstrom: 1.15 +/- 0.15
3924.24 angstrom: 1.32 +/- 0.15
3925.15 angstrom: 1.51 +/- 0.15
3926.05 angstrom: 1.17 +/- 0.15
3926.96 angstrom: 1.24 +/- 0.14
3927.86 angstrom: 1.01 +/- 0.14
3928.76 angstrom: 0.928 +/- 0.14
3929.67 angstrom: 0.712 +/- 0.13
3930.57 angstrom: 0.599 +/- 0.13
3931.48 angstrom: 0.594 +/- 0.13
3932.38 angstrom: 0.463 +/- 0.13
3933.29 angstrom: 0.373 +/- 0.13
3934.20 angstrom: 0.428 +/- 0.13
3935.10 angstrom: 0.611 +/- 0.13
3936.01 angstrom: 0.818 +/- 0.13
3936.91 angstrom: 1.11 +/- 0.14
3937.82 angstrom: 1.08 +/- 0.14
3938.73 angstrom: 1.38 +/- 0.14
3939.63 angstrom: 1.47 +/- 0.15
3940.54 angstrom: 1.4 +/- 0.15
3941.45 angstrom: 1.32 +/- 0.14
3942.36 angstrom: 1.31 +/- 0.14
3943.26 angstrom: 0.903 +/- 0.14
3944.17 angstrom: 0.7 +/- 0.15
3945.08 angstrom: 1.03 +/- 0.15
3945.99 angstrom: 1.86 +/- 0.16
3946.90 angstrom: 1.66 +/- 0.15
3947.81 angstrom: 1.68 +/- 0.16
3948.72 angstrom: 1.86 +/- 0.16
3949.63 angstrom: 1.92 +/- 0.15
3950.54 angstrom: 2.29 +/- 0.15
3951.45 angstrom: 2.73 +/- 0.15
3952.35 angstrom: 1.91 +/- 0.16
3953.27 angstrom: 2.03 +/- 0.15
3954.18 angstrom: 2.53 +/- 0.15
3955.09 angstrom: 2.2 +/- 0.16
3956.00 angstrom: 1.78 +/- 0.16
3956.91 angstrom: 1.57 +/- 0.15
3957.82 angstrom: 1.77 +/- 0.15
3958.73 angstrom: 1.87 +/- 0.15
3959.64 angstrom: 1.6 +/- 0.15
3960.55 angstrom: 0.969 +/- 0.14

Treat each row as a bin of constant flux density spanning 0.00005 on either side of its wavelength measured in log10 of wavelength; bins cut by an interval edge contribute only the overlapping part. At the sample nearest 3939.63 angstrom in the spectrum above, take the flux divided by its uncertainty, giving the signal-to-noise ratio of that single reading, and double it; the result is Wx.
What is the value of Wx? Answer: 19.6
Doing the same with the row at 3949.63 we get 25.6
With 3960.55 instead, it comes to 13.8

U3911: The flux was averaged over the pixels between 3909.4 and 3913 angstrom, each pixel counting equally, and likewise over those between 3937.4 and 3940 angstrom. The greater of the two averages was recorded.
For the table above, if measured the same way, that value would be 2.16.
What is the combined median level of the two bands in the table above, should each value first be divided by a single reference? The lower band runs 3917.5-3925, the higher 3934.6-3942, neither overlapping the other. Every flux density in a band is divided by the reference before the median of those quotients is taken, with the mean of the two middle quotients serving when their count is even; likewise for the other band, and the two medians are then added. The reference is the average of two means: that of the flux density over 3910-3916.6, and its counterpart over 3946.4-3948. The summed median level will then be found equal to 1.24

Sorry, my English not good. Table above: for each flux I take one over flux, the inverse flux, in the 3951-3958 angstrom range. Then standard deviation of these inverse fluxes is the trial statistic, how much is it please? 0.09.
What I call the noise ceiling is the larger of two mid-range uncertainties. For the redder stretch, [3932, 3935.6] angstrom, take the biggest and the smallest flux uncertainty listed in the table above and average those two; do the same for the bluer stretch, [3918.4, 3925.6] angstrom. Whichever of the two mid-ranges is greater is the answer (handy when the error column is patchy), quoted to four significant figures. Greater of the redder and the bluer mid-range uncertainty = 0.1550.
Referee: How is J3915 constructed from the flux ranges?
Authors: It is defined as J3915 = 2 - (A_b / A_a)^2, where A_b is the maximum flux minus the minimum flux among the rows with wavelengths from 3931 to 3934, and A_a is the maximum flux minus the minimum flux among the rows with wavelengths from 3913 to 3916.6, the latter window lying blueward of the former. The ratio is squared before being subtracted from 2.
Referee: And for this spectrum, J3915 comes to 1.5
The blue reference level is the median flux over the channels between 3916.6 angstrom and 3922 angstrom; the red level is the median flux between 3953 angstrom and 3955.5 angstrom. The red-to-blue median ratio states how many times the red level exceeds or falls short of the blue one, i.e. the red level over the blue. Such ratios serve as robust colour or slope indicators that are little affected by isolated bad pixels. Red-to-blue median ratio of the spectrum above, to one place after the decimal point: 1.4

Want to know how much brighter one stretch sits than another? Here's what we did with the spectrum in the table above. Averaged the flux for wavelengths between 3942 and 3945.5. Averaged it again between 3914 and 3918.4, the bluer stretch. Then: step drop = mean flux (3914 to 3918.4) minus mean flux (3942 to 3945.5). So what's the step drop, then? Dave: 1.2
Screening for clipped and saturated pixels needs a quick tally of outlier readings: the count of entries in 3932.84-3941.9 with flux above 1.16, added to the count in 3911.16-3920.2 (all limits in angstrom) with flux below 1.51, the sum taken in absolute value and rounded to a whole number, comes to 5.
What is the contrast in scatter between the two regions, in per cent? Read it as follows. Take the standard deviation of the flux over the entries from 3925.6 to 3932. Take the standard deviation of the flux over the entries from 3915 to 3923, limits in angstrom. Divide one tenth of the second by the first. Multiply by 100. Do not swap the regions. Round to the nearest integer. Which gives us 21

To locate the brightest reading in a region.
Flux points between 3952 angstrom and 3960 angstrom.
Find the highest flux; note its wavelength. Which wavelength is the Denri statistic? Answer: 3954.18 angstrom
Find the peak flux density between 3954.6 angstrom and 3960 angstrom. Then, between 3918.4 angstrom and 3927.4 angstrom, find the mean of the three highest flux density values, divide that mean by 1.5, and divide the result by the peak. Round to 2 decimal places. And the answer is 0.47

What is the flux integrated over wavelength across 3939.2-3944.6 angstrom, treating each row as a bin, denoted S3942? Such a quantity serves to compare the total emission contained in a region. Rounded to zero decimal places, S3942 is 6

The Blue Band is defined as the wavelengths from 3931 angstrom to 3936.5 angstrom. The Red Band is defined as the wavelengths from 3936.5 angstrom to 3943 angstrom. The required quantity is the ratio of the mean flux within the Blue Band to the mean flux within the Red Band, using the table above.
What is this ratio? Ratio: 0.4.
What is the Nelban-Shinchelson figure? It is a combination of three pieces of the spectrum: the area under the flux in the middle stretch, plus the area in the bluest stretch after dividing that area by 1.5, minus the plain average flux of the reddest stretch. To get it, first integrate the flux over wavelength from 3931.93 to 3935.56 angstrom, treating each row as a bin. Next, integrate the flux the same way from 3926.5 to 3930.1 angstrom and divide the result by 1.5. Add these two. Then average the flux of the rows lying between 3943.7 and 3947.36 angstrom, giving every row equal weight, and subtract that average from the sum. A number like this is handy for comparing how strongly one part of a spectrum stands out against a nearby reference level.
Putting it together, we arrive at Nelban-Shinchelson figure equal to 2.7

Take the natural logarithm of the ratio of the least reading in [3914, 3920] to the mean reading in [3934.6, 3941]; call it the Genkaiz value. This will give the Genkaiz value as 0.05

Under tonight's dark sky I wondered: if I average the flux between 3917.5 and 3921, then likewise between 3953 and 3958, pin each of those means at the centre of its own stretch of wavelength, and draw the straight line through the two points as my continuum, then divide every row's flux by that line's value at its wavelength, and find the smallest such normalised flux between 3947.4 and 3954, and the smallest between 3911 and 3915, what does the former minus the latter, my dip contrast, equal -0.6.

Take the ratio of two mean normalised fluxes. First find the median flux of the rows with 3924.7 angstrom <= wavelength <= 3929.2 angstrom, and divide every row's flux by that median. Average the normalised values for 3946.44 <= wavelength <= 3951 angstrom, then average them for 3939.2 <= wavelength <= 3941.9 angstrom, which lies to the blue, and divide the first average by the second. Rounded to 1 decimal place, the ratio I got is 1.3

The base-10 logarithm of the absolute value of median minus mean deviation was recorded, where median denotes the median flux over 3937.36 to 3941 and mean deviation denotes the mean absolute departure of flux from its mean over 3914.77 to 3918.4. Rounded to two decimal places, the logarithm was 0.04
